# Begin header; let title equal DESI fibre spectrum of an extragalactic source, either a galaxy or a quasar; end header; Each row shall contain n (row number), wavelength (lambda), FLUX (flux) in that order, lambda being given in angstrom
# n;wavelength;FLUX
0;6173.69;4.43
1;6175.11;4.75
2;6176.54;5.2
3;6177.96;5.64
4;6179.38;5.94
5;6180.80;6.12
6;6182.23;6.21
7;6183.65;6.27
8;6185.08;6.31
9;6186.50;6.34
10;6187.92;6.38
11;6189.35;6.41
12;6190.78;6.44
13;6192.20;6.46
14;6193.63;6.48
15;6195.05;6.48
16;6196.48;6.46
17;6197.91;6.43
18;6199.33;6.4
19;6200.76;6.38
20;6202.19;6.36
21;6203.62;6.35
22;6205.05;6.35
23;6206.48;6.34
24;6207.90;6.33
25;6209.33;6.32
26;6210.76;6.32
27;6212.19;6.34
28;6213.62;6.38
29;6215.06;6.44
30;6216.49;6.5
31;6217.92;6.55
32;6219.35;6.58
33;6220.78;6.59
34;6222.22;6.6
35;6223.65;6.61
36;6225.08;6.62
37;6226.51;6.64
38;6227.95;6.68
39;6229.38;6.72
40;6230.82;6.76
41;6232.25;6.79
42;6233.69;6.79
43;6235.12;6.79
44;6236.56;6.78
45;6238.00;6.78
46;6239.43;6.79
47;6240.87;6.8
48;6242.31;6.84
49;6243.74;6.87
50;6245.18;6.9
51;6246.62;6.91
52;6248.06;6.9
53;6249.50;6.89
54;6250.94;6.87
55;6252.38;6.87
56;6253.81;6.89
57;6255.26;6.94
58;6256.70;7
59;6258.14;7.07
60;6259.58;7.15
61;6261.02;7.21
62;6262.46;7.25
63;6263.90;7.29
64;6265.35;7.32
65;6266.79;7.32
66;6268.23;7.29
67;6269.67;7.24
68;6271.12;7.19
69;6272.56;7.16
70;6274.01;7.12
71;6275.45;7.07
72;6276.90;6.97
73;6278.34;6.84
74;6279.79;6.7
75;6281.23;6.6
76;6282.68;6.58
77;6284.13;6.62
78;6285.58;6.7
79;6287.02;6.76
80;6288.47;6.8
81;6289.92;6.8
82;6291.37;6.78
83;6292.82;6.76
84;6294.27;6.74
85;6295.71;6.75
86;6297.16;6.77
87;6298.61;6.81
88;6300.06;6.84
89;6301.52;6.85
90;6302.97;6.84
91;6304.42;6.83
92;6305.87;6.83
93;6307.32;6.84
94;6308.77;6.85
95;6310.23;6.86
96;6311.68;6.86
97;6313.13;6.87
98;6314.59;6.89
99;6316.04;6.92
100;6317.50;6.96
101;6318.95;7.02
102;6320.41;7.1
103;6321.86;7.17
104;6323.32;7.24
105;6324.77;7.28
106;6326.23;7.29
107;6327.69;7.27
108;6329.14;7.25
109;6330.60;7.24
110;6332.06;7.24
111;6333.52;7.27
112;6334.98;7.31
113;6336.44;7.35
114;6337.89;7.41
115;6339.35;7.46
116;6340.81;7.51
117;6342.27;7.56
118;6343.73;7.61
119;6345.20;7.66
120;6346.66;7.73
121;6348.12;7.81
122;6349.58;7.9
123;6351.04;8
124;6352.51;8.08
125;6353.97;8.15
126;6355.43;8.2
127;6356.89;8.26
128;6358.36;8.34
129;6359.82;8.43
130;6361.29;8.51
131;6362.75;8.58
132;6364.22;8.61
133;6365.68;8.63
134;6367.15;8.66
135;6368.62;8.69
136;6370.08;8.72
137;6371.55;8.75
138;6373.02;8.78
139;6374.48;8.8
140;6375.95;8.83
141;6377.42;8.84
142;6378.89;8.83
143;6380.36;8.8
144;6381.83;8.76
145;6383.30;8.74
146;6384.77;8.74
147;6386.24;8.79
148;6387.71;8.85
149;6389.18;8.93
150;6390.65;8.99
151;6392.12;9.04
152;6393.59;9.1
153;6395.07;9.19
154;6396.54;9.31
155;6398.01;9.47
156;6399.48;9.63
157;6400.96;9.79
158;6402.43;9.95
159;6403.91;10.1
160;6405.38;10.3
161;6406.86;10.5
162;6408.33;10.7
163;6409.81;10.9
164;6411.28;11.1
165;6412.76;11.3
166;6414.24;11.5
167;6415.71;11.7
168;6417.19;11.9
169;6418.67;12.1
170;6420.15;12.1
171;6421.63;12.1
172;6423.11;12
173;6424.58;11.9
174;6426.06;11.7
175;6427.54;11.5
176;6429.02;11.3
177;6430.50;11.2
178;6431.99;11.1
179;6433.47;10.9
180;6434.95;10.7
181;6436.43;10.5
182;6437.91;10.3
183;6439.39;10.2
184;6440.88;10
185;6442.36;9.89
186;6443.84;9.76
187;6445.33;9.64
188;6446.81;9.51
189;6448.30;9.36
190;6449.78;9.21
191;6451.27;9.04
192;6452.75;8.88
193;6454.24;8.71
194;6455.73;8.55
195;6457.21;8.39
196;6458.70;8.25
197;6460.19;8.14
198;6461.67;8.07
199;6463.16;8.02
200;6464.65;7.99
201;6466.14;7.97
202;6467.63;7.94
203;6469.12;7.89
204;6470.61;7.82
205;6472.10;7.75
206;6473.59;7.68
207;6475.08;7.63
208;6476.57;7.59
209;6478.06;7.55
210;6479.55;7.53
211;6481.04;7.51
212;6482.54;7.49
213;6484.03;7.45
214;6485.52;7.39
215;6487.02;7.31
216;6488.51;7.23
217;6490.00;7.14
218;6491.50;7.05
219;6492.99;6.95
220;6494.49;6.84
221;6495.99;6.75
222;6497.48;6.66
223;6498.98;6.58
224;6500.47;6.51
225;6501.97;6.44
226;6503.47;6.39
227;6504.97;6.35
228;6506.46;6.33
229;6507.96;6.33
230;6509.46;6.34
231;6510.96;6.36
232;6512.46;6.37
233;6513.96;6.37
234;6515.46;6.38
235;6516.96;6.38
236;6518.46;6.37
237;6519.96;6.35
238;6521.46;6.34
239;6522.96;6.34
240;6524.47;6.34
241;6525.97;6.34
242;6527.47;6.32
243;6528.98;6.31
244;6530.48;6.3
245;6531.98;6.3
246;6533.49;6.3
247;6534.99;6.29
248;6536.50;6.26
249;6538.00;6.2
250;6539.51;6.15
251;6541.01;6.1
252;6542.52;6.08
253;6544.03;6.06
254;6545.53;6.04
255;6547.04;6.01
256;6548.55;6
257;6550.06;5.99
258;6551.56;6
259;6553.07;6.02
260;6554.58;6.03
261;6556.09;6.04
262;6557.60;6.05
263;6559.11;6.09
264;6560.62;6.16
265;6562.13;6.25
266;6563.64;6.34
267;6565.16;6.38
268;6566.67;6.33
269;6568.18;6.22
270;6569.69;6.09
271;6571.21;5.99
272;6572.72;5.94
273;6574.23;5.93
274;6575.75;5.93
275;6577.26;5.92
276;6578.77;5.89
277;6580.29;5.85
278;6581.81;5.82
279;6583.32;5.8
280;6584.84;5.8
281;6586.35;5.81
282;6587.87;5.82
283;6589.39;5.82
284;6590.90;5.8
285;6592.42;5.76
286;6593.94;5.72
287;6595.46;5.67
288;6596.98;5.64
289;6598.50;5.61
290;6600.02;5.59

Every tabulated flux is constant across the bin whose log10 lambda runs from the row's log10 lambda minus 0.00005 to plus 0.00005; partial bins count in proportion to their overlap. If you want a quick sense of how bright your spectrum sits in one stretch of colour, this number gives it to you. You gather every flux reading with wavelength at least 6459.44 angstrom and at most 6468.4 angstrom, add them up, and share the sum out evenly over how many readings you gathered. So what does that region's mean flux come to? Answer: 8.02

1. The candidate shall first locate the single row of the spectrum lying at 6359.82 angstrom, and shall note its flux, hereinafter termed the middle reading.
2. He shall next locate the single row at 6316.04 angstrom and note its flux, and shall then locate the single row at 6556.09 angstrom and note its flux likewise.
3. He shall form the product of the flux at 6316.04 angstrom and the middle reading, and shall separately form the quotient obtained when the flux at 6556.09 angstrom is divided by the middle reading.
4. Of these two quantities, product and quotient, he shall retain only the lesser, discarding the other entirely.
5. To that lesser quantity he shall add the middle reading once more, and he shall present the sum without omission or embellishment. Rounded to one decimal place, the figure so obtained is 9.1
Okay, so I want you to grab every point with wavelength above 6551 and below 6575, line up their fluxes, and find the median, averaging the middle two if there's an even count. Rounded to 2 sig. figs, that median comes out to 6.1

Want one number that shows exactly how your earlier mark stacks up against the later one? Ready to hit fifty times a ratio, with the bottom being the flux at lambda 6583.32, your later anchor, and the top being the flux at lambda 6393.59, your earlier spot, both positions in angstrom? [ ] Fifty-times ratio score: 78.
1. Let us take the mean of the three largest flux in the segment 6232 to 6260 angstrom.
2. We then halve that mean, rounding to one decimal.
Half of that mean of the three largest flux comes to 3.5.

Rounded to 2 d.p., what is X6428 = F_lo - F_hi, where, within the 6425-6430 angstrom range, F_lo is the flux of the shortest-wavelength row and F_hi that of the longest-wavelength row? 0.40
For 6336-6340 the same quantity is -0.11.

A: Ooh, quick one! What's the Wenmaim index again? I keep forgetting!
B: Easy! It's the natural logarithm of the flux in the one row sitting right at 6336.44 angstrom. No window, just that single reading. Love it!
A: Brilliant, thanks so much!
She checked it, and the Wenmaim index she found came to 1.99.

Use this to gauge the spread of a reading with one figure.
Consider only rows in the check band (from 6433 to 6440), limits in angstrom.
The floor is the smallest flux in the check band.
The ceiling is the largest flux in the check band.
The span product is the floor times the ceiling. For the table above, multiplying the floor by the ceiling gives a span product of 111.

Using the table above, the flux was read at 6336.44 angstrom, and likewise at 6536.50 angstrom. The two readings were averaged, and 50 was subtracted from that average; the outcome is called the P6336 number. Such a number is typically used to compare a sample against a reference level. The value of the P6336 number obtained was -43.2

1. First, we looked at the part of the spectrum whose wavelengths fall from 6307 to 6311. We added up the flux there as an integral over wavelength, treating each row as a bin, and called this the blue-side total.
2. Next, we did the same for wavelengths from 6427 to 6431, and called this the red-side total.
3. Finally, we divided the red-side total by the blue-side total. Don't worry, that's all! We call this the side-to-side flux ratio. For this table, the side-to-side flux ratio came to 1.7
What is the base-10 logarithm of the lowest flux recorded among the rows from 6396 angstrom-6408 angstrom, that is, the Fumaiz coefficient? 0.97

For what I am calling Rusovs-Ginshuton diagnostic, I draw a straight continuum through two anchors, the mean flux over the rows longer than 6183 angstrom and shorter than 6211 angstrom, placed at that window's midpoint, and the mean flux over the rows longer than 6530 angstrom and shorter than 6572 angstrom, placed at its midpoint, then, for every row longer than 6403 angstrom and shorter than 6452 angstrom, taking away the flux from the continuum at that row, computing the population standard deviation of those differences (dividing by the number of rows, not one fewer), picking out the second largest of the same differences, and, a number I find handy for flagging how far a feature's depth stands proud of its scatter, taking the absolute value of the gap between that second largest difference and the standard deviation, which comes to 3.9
